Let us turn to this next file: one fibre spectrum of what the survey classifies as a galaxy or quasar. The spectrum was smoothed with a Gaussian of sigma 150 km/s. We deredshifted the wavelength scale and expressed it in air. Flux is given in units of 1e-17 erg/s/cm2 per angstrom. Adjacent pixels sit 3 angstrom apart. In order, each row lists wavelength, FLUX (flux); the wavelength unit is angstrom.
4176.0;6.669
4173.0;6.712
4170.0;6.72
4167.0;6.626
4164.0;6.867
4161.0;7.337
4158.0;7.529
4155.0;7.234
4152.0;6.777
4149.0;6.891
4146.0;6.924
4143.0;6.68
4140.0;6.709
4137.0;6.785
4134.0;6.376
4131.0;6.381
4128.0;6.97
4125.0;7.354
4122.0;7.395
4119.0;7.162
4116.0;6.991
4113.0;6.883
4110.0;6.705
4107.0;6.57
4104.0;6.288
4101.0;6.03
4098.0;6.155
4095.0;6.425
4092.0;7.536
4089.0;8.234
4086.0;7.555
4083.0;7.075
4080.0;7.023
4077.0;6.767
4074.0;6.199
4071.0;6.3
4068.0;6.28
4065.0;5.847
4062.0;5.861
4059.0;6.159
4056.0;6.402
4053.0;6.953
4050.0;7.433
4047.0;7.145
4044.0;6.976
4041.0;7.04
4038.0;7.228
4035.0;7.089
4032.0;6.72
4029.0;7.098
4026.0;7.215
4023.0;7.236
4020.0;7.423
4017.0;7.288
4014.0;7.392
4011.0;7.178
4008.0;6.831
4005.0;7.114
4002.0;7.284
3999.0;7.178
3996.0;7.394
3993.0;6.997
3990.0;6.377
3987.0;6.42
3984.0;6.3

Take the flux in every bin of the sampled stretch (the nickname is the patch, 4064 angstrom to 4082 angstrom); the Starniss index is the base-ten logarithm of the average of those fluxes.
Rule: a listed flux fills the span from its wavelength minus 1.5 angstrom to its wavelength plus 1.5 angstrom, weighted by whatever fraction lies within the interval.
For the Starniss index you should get 0.81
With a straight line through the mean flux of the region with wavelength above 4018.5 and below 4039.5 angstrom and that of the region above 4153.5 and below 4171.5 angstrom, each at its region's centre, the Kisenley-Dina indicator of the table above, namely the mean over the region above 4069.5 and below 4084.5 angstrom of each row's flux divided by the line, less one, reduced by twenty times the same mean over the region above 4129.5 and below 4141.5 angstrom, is 1.4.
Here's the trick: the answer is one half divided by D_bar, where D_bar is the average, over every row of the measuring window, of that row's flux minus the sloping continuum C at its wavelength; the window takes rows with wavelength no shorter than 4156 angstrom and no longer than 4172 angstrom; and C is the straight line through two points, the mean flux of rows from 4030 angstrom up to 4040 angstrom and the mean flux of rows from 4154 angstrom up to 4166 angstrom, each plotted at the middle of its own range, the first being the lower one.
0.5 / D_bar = -2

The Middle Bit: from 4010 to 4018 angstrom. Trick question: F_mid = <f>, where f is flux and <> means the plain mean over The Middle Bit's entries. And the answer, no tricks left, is 7.3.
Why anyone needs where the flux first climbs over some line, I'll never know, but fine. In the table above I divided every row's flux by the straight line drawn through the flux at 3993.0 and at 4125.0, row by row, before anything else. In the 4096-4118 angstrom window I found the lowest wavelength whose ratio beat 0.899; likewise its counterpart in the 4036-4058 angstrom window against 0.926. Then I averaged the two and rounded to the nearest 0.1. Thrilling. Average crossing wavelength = 4072.5 angstrom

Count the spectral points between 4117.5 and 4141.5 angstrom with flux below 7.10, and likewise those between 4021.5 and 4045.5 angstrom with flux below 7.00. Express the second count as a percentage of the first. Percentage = 40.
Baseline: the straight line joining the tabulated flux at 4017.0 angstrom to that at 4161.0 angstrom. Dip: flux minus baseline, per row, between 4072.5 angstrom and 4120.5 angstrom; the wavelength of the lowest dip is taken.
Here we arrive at 4101.0 angstrom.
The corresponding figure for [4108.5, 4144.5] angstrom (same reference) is 4134.0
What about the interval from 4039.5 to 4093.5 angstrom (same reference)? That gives 4065.0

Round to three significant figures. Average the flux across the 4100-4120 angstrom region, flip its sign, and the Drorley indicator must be -6.66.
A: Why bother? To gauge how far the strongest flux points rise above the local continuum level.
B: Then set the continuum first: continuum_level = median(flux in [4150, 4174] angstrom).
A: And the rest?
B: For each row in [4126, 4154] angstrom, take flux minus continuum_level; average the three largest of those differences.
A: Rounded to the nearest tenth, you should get 0.1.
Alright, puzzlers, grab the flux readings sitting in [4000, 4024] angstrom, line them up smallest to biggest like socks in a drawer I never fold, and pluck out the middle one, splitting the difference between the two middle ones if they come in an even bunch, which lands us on 7.26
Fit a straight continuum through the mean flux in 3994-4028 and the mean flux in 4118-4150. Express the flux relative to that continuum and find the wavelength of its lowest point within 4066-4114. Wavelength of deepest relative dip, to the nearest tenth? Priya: 4101.0 angstrom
